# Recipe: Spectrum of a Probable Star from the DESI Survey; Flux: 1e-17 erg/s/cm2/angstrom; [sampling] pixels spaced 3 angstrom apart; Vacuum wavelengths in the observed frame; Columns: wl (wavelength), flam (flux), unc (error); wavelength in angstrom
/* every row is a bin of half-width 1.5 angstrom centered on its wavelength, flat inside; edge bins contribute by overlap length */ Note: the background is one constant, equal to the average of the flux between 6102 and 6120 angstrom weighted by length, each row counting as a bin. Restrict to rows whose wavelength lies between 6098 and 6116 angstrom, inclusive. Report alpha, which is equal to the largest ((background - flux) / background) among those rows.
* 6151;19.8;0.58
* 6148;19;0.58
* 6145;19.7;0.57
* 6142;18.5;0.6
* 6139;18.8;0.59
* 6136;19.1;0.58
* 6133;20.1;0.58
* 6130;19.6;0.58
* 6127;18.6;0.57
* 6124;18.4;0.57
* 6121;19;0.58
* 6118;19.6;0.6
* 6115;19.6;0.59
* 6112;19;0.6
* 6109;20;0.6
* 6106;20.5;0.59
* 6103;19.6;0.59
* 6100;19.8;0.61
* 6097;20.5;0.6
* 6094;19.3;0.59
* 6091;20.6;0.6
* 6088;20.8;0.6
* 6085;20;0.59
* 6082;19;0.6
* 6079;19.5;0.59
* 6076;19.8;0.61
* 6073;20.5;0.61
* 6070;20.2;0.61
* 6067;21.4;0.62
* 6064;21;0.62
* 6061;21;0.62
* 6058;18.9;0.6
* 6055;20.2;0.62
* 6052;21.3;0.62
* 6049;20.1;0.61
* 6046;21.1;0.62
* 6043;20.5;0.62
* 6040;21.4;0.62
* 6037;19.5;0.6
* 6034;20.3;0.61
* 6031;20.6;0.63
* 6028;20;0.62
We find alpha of 0.036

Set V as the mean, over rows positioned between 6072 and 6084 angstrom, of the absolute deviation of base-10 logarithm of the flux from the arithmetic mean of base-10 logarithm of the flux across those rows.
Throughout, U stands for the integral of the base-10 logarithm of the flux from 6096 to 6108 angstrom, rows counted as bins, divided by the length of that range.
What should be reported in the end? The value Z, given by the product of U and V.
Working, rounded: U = 1.30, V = 0.0099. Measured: 0.0129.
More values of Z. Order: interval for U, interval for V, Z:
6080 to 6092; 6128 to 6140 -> 0.0131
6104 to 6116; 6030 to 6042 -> 0.0151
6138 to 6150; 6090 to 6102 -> 0.0139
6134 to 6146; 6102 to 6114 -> 0.0134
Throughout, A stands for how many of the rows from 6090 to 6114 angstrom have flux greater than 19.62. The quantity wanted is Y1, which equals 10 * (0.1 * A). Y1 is 5.0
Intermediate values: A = 5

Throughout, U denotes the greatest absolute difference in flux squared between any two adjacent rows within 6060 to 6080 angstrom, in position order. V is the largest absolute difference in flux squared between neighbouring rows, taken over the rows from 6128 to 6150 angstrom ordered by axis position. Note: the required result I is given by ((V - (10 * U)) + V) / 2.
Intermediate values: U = 49.9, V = 46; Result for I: -204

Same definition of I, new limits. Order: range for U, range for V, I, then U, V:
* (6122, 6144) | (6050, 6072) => -112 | 39.2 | 84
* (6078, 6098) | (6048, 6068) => -176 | 51.9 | 84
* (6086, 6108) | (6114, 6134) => -221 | 51.9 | 38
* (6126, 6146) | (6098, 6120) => -190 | 45.8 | 39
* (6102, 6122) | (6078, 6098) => -143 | 39.0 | 52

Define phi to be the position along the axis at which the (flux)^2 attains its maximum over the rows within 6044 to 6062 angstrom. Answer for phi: 6052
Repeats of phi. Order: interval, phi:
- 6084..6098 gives 6088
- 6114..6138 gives 6133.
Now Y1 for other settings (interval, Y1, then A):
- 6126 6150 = 2.0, 2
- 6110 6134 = 1.0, 1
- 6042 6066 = 7.0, 7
